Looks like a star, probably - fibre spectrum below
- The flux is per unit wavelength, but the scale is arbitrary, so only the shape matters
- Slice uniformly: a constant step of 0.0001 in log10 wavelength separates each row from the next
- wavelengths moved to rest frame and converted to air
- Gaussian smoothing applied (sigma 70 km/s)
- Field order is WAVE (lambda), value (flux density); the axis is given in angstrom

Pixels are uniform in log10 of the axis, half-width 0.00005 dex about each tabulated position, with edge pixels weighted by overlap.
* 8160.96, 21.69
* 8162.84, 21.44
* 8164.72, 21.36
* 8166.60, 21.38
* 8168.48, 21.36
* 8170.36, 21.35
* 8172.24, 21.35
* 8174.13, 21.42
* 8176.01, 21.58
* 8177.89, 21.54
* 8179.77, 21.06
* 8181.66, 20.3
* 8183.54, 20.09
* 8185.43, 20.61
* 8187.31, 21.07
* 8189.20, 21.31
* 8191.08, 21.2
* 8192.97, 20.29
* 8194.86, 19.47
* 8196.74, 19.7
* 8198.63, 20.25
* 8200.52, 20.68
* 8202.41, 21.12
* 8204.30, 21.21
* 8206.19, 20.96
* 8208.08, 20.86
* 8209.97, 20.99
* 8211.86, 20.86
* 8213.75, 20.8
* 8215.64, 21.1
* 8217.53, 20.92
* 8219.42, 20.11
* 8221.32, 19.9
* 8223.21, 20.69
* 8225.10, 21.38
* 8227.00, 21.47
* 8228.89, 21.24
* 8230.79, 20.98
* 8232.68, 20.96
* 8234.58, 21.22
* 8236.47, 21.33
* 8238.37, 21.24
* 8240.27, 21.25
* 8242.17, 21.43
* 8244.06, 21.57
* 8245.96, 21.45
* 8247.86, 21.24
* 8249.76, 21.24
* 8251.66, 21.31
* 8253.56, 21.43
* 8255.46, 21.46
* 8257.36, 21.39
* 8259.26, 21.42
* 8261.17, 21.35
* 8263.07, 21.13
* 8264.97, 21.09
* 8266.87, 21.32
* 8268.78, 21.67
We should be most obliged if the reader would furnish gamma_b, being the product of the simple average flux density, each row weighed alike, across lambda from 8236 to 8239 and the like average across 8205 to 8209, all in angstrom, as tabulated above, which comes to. 445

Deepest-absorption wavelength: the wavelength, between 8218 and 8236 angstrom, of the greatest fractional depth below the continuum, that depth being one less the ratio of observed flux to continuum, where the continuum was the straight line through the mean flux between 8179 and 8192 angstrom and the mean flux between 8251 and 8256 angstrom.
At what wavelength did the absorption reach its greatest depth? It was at 8221.32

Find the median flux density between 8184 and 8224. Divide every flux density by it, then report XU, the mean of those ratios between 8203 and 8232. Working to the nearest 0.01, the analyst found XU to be 1.00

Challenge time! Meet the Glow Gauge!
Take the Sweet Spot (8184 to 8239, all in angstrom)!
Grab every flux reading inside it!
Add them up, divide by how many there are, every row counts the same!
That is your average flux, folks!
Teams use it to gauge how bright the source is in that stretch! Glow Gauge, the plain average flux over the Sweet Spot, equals 20.82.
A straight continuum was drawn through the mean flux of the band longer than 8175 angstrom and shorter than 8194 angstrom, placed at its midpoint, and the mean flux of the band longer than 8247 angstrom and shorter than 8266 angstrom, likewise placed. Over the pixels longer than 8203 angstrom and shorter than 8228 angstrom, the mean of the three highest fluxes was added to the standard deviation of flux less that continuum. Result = 21.8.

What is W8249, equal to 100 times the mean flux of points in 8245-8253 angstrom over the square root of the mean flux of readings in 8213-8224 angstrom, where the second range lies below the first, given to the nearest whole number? 470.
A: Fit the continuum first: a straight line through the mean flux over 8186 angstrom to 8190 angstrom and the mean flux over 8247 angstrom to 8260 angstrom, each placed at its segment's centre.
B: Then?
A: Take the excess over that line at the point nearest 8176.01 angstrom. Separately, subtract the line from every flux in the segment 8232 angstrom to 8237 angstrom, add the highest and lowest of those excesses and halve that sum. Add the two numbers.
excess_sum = 0.3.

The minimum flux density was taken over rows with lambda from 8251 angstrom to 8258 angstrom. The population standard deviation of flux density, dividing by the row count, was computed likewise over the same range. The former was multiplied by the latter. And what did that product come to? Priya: 1.2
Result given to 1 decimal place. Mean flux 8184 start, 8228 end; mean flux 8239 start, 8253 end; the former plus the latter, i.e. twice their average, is 42.1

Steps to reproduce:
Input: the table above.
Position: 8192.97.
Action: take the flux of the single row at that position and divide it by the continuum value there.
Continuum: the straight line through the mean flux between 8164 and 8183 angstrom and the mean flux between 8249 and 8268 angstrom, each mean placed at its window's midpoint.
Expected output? 0.95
